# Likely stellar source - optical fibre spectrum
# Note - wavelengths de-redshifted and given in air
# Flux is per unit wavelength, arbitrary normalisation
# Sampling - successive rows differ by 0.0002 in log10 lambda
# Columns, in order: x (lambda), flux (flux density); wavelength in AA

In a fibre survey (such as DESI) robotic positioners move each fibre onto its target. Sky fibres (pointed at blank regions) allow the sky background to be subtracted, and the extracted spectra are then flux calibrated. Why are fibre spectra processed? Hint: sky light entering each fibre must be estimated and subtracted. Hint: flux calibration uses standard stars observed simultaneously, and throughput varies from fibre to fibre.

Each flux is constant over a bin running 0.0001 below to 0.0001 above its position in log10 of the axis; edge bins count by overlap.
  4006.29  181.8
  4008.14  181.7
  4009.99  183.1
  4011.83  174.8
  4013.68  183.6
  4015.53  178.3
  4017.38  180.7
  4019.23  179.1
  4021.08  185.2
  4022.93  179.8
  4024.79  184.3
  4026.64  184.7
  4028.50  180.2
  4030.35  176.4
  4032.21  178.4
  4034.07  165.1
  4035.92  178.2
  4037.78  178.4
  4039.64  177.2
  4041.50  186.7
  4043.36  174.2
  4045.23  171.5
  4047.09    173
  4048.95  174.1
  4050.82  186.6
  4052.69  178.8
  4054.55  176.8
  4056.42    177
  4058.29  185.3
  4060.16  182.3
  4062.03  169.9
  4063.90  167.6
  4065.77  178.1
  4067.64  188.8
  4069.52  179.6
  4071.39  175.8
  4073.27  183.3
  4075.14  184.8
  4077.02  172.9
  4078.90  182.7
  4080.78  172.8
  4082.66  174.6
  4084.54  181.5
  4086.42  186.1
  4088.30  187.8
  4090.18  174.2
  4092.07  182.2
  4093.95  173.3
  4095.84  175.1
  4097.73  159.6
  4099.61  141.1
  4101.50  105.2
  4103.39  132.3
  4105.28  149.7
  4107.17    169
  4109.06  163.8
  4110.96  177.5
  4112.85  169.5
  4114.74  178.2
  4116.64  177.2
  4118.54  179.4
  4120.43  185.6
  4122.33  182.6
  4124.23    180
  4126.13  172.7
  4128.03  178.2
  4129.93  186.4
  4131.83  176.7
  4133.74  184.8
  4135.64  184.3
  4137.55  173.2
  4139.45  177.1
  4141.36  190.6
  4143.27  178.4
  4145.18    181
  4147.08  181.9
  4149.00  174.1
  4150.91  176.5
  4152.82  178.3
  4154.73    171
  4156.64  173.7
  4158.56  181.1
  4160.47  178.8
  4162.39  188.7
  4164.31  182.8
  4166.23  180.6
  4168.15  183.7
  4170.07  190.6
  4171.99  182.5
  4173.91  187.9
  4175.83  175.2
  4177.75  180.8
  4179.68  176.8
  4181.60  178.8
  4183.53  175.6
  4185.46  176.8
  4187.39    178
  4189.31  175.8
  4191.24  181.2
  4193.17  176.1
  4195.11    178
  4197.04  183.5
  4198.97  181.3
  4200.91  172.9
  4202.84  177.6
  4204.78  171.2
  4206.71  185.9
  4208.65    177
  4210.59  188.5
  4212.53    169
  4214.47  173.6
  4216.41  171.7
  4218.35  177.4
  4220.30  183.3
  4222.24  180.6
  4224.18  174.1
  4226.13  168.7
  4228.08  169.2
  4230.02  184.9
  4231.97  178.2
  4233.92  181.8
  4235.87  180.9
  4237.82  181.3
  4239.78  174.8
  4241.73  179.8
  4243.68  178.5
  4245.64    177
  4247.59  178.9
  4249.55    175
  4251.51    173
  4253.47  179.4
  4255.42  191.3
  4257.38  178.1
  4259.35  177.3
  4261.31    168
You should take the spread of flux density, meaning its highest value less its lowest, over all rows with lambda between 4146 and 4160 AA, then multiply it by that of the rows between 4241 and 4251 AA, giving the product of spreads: 52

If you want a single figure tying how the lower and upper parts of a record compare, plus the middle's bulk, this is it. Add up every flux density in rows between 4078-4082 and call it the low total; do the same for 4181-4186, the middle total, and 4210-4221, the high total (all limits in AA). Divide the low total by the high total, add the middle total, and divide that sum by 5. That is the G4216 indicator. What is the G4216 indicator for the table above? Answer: 106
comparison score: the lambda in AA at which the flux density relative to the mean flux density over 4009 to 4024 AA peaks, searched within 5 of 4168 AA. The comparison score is 4170.07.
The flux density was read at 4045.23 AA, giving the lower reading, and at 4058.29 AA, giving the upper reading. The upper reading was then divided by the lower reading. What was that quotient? 1.08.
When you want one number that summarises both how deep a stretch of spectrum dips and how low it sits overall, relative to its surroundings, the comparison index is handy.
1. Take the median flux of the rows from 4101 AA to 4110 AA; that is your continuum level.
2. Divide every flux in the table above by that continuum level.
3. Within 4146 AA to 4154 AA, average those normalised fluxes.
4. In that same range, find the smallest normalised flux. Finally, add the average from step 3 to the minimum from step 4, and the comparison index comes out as 2.35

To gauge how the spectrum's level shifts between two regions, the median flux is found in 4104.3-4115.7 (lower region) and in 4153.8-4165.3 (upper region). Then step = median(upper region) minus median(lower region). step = 11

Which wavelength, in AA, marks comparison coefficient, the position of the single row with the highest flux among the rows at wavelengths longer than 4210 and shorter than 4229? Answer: 4210.59 AA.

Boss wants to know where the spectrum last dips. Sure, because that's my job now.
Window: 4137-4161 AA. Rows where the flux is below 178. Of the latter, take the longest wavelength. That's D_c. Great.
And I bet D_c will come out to 4156.64 AA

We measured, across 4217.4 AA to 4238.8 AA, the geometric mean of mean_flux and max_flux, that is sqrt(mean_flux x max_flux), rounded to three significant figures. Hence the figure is 182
